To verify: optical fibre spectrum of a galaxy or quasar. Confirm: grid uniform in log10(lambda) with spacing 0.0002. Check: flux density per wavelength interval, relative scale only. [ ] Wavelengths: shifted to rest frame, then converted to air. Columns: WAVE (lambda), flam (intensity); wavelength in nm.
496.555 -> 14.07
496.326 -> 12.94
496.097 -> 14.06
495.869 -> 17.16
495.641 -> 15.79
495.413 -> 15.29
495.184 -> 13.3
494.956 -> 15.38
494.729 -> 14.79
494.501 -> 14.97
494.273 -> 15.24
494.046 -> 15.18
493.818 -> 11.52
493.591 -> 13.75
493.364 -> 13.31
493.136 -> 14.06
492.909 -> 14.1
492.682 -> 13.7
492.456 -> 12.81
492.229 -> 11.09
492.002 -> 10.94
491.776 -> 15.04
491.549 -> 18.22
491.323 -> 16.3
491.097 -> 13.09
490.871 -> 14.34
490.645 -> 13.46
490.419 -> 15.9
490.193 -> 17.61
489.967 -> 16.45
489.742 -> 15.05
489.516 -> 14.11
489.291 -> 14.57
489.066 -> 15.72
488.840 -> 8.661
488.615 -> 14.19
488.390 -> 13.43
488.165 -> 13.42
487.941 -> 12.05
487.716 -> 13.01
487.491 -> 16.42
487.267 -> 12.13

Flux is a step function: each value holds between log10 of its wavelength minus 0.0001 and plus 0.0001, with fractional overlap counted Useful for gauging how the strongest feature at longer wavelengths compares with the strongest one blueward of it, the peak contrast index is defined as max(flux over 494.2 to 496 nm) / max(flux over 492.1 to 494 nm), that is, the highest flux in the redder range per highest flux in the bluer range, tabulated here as 1.22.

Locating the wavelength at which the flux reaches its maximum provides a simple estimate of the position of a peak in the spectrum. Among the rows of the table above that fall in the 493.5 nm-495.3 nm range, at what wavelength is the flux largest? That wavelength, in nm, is 494.956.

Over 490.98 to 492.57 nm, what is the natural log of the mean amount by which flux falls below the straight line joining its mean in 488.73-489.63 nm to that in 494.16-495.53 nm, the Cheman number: -2.9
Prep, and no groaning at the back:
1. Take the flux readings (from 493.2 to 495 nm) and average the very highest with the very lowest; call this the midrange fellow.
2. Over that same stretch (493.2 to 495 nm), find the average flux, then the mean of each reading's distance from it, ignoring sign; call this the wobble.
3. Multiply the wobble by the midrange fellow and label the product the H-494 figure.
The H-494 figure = 14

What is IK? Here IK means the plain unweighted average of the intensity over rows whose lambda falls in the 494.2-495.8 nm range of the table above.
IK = 15.0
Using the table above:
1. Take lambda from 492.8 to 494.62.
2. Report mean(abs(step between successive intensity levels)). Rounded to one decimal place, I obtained 1.1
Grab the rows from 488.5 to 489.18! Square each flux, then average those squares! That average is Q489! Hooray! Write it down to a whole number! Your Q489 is 174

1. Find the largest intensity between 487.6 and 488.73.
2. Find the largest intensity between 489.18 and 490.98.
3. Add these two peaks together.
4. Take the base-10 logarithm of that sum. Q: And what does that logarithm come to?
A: 1.50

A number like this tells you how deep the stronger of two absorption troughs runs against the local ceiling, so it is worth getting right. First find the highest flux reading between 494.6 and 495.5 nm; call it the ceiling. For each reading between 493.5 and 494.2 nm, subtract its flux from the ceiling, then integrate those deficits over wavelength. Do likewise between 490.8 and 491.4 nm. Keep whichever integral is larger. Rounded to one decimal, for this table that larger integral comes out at 1.3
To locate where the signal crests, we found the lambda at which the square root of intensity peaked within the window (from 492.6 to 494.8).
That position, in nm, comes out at 494.273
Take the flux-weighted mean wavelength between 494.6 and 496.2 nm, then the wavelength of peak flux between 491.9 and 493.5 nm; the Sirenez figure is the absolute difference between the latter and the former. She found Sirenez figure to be 2.51 nm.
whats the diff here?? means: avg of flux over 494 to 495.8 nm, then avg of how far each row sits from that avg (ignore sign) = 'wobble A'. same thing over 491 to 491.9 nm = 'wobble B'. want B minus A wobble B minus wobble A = 1.1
